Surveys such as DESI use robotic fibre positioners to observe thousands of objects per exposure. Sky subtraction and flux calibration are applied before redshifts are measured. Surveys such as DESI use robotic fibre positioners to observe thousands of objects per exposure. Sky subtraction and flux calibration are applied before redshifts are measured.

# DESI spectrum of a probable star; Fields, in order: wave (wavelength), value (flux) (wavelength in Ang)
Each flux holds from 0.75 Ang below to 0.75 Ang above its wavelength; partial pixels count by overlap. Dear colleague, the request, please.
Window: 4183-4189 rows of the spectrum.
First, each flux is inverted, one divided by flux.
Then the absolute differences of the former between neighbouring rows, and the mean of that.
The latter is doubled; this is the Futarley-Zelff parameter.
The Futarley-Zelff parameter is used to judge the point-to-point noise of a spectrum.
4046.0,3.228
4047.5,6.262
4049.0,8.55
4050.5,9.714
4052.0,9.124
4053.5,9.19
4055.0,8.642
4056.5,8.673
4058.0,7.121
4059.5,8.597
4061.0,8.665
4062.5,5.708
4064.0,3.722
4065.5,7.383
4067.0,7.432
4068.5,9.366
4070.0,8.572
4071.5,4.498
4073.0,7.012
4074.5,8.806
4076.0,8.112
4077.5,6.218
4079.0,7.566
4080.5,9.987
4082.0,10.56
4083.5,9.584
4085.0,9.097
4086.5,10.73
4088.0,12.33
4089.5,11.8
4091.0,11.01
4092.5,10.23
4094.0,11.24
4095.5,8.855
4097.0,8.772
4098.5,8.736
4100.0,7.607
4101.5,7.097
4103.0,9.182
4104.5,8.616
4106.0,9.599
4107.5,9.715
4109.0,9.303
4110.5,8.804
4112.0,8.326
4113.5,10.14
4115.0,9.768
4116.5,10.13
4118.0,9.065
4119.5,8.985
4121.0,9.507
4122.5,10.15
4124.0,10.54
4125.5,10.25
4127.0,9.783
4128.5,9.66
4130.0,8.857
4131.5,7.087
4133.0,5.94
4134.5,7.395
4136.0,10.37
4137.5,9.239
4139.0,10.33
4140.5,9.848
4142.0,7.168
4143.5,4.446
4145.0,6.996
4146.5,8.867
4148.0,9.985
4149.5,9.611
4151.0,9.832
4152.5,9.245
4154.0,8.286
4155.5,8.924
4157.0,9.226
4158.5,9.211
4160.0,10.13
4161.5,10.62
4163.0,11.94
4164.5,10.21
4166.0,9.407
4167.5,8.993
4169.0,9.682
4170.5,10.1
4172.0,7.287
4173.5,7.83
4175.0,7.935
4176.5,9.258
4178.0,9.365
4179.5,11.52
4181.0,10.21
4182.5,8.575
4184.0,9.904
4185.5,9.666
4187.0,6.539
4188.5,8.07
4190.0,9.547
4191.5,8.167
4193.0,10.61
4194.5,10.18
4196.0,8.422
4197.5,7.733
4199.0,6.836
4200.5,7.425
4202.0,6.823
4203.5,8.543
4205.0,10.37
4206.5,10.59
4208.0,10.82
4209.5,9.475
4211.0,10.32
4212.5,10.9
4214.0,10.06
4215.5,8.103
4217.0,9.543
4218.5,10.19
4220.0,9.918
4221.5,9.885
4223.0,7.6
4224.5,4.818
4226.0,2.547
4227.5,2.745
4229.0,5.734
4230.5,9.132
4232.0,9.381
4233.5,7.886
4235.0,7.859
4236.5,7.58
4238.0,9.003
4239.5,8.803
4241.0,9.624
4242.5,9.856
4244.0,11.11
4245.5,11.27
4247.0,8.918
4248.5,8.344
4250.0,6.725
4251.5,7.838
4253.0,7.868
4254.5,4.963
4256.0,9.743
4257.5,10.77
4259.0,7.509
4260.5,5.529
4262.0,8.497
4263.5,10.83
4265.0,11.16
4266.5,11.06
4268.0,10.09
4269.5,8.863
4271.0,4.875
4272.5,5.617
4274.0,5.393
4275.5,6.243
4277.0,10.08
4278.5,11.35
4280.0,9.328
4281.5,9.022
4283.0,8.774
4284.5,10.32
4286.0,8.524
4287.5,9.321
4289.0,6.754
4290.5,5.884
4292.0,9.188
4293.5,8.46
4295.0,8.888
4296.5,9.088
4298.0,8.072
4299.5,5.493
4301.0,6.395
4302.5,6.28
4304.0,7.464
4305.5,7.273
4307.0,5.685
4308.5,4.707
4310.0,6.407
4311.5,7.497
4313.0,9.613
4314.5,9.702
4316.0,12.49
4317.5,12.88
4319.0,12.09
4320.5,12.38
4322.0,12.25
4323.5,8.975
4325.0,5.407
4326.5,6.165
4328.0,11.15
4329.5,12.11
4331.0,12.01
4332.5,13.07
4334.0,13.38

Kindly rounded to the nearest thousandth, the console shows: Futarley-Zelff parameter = 0.054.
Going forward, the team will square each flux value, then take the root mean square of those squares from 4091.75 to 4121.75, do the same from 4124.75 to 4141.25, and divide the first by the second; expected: 1.01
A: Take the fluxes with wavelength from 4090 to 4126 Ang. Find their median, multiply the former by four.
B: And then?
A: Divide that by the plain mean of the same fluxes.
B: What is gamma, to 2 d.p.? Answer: 4.00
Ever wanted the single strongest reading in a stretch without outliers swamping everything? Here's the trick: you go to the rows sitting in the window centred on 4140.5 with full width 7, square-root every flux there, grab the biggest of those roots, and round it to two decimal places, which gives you 3.21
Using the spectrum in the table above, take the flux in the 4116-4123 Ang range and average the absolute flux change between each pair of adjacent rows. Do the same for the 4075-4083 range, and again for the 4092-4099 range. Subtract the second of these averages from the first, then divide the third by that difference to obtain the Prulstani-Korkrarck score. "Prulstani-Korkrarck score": -1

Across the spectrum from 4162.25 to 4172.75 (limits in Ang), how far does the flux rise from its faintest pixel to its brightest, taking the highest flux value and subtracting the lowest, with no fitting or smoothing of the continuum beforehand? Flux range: 4.7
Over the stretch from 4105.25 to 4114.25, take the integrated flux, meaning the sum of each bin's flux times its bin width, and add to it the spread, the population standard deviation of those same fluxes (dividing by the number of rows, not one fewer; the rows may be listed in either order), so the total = 84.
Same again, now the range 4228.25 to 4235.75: 61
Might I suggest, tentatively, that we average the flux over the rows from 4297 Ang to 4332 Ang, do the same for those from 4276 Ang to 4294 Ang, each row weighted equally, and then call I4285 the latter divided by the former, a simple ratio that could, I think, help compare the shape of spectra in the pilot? 1.01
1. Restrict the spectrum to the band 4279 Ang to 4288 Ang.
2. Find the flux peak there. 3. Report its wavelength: 4284.5 Ang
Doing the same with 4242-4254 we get 4245.5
